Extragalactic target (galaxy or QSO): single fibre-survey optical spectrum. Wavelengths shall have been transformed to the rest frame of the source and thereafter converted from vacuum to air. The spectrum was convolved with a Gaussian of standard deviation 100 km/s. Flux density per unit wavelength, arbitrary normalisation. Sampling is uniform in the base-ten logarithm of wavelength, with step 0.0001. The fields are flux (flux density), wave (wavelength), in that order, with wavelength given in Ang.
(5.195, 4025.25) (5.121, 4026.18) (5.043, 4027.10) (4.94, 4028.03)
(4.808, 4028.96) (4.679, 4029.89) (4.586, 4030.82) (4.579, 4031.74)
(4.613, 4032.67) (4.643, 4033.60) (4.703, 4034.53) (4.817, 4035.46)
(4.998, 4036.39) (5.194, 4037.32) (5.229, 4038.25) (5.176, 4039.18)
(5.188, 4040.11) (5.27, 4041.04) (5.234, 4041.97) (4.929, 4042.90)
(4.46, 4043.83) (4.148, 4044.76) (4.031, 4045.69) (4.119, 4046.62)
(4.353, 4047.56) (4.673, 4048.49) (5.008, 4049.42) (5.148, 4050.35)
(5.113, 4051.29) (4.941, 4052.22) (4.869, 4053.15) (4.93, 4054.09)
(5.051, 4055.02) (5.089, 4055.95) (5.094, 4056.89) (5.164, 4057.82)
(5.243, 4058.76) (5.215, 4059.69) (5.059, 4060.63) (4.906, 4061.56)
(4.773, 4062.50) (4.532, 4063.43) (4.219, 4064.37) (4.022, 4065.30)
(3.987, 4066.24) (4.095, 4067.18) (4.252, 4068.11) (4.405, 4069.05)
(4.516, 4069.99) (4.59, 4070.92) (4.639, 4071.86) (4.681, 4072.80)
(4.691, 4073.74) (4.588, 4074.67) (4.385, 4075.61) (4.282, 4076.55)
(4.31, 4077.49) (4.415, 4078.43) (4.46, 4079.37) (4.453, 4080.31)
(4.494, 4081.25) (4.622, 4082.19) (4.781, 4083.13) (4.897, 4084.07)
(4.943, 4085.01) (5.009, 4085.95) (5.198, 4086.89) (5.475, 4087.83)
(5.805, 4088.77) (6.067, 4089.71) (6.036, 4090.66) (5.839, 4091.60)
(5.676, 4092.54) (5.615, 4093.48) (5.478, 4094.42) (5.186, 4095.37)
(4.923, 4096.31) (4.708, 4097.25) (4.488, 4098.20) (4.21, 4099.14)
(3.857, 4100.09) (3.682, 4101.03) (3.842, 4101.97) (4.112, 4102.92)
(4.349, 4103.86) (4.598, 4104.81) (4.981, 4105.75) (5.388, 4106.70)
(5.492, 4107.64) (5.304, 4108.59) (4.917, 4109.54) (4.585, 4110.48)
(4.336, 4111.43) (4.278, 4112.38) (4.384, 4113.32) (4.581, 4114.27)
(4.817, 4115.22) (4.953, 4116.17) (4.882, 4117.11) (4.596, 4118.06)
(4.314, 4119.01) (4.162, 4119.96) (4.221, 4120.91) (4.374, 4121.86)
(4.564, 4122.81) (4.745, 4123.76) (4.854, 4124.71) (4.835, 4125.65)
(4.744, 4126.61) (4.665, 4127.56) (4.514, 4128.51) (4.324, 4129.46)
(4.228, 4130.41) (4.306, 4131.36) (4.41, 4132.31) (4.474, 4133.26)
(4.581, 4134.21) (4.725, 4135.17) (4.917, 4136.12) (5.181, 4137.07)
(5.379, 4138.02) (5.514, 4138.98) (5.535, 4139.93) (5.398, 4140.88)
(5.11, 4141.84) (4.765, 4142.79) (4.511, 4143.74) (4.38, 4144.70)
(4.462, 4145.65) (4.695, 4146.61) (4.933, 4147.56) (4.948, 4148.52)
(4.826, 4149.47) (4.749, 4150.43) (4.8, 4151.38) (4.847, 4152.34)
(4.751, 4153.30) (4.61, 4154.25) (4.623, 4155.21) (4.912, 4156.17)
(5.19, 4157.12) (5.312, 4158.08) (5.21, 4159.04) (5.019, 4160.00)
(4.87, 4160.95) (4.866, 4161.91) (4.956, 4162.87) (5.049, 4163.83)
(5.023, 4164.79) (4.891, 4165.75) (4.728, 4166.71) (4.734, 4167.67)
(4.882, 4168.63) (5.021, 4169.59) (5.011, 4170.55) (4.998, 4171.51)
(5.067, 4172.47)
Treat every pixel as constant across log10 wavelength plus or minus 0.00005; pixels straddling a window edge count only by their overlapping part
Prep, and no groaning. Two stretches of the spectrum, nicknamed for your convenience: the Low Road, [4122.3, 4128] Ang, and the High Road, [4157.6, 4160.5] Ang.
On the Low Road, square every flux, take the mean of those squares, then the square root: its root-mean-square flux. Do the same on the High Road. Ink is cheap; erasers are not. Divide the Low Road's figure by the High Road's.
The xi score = 0.91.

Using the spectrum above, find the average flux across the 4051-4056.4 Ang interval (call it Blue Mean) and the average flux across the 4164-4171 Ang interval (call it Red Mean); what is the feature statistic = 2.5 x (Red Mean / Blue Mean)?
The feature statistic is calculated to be 2.45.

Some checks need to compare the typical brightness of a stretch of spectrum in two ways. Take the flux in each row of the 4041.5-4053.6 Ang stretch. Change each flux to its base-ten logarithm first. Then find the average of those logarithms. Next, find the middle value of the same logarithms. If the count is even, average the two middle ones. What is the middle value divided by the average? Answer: 1.026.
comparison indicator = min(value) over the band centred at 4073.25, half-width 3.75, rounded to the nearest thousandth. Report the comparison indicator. 4.282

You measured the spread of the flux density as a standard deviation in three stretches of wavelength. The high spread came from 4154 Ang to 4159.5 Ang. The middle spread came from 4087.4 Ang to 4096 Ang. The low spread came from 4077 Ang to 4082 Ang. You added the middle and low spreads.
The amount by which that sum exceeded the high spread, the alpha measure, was 0.05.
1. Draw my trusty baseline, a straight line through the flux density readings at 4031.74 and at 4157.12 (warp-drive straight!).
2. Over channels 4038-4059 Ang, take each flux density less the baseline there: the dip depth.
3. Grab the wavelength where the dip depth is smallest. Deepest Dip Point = 4045.69 Ang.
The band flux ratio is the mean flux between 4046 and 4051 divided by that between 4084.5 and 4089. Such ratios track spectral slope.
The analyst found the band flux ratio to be 0.88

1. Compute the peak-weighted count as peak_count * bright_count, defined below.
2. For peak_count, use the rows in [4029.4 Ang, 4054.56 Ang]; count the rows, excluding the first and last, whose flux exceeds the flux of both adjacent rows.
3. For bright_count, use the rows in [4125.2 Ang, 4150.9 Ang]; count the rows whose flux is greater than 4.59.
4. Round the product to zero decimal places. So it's 51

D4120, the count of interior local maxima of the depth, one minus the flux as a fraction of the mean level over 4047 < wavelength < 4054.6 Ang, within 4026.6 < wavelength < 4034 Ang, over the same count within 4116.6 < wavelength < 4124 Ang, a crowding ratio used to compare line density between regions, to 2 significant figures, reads 1.0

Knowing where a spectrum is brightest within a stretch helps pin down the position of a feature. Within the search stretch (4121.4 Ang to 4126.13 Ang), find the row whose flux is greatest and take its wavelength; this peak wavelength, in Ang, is 4124.71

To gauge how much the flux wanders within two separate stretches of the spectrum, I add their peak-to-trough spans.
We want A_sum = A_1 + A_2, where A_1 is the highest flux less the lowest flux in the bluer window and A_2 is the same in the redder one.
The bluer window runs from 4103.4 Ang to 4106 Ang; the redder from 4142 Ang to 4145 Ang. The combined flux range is 1.02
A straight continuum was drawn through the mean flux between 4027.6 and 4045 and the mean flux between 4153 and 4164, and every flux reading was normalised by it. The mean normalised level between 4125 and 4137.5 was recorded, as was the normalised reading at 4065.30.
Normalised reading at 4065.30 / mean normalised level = 0.88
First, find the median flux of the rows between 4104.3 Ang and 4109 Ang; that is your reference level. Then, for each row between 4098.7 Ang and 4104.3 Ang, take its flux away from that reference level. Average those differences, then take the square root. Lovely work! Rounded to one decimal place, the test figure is 1.1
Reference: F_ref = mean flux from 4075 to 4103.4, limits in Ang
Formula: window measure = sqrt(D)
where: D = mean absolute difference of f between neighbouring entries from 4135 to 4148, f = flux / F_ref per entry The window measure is 0.20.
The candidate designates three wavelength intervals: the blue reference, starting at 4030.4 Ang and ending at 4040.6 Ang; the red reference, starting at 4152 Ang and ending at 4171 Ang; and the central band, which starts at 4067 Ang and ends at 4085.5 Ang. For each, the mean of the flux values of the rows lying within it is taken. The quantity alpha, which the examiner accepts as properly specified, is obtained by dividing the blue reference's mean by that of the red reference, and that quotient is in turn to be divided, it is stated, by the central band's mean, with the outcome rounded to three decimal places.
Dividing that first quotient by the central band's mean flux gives 0.219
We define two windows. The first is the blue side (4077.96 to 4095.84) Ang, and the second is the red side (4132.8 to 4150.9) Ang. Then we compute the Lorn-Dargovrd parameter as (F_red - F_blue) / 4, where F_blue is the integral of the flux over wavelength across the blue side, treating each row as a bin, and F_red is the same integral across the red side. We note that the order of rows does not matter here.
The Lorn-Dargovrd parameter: -1.0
